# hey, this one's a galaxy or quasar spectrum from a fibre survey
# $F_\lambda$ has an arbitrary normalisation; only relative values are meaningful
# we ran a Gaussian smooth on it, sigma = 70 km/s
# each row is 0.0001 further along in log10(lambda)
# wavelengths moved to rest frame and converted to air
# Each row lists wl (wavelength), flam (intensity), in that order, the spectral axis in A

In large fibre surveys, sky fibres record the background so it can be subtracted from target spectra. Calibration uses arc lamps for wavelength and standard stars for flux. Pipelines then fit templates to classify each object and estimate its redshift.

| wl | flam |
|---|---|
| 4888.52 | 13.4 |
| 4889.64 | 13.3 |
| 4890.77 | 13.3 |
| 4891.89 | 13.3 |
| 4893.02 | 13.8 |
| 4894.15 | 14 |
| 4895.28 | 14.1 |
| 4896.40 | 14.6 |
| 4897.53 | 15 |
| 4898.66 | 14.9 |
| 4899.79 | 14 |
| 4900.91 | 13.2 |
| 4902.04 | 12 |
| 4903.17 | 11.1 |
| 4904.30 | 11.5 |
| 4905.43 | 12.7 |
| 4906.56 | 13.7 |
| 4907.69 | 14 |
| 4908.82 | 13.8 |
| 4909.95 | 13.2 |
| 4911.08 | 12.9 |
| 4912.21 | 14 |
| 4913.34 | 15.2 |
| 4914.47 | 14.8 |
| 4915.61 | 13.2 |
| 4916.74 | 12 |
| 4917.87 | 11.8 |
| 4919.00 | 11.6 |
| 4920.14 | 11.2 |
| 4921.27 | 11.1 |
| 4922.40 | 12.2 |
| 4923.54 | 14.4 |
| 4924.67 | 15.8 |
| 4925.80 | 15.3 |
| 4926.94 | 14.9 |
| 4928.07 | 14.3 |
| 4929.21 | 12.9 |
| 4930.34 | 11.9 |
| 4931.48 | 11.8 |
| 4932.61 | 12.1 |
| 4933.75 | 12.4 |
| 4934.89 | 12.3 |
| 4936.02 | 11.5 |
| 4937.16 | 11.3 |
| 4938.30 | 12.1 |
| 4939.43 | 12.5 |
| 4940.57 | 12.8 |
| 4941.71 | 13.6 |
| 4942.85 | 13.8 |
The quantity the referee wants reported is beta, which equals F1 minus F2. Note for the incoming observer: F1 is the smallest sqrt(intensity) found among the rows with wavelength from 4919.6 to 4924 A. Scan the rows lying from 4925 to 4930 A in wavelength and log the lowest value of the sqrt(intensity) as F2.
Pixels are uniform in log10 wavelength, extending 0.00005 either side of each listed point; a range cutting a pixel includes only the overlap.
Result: -0.3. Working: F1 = 3.33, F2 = 3.59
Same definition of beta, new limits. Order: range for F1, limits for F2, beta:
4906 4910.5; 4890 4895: 0.0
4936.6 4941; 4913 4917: -0.1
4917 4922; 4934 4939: 0.0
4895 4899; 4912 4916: 0.1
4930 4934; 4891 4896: -0.2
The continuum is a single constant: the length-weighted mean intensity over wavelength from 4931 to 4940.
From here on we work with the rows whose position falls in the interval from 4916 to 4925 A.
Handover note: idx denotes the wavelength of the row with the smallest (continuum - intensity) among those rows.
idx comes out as 4924.67 A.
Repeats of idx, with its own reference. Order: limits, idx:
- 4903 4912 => 4907.69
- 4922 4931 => 4924.67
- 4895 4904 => 4897.53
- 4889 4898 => 4897.53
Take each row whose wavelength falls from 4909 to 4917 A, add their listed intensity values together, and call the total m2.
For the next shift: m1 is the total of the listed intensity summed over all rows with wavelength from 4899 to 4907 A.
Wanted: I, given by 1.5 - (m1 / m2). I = 0.57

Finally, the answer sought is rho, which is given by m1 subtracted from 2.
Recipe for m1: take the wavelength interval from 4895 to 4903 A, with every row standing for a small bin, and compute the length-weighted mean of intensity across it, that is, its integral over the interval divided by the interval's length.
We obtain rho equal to -11.8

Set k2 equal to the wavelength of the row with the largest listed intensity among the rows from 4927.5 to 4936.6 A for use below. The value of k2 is 4928.07 A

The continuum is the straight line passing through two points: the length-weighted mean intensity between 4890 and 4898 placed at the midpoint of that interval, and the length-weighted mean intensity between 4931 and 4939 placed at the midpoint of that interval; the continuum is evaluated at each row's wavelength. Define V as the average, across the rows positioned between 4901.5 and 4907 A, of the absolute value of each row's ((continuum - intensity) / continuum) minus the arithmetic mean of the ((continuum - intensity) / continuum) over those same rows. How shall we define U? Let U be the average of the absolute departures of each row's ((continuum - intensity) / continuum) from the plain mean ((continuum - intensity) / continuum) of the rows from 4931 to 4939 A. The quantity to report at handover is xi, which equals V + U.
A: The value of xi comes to 0.09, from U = 0.03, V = 0.064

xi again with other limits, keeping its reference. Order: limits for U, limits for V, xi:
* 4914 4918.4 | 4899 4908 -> 0.15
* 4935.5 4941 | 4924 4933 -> 0.16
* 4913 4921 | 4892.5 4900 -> 0.13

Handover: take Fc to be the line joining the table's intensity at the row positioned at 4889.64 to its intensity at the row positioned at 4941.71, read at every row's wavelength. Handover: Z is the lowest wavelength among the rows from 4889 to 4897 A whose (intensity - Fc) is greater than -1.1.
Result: 4889.64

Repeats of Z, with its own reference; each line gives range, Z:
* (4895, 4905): 4895.28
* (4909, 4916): 4909.95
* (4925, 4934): 4925.80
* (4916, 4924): 4923.54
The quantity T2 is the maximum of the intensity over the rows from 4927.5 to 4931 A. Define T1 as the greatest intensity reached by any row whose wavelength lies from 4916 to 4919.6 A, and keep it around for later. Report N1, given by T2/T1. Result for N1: 1.19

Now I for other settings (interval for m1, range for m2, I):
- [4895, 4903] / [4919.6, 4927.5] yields 0.47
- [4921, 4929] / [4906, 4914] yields 0.49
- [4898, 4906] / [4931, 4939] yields 0.43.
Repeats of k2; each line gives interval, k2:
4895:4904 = 4897.53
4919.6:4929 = 4924.67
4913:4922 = 4913.34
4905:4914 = 4913.34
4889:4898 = 4897.53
